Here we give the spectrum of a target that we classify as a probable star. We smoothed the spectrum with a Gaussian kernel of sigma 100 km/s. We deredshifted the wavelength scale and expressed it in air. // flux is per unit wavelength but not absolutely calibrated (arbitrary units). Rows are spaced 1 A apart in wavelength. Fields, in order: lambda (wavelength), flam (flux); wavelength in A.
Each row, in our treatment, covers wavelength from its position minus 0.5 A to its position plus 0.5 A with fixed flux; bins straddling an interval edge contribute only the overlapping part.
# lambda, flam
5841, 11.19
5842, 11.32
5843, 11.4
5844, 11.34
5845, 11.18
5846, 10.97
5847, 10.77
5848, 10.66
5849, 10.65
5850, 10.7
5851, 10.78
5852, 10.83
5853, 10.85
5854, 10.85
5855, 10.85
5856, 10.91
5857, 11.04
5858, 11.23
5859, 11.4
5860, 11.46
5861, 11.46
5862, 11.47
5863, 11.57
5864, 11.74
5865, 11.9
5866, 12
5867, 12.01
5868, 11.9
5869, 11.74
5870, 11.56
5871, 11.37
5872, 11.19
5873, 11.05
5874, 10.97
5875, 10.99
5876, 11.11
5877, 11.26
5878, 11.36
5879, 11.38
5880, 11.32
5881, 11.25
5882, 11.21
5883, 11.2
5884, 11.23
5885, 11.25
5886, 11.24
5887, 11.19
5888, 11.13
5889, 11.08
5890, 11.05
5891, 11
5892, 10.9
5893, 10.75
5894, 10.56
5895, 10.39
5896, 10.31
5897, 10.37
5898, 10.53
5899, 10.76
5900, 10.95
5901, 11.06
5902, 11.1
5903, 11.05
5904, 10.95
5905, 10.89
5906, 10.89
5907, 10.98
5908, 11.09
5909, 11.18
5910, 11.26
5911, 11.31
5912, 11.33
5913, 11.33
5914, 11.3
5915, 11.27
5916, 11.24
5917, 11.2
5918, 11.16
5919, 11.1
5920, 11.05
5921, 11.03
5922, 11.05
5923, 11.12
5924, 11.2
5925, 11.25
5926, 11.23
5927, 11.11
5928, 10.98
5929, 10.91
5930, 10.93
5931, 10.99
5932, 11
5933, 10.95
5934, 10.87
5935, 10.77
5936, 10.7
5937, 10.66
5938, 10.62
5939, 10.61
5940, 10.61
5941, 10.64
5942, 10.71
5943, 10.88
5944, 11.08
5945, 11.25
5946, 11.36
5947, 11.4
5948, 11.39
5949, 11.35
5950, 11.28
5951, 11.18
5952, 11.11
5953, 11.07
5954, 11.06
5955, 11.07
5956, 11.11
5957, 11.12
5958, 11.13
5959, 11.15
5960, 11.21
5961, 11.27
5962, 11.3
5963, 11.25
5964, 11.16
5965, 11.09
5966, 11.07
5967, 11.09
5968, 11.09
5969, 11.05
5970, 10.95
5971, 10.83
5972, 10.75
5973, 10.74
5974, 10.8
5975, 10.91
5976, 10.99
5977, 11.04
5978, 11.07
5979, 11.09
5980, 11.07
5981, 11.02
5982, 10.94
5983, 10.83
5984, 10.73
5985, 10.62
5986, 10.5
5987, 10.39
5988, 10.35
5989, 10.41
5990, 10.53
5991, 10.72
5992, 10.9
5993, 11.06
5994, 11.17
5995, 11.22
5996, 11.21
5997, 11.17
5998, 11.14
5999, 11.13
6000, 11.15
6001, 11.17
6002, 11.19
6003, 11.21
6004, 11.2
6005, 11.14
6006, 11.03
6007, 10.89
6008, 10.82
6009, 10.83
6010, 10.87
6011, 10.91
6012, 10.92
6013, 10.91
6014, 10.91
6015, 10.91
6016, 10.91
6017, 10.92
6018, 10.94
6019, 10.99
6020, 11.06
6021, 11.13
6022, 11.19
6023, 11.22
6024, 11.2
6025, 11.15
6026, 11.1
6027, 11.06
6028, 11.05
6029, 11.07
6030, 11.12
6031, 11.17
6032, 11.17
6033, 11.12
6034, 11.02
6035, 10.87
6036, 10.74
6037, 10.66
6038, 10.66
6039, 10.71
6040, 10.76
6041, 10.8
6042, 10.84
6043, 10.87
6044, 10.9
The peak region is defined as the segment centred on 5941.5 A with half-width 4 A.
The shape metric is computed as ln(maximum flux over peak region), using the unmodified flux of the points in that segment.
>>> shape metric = 2.420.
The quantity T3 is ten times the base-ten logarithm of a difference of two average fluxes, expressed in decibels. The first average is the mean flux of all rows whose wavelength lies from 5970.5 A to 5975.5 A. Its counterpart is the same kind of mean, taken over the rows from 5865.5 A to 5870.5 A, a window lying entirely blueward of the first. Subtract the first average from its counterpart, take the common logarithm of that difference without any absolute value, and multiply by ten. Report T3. 0.2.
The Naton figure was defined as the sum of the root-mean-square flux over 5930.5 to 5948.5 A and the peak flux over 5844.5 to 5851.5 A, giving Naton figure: 22.10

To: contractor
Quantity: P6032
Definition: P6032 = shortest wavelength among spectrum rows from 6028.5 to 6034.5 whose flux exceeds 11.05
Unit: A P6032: 6029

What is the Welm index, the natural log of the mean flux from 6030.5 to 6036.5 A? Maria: 2.399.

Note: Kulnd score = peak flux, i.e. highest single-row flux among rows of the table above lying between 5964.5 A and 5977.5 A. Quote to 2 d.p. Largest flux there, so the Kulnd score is 11.09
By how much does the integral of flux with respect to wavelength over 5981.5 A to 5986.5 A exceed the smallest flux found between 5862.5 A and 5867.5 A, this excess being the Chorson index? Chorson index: 42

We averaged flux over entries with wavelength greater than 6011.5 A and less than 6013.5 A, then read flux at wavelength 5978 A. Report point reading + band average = 22.0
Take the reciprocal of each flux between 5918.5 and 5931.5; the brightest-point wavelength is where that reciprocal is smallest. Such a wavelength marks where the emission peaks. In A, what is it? 5925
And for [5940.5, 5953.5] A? 5947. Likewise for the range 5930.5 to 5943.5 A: 5932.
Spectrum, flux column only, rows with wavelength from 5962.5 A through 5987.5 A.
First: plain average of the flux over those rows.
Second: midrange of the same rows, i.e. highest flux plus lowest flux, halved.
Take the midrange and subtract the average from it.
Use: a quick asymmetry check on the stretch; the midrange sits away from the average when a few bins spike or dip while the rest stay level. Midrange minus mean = -0.10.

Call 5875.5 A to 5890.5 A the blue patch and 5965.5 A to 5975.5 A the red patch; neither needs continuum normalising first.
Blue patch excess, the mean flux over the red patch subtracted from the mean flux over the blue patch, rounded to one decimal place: 0.3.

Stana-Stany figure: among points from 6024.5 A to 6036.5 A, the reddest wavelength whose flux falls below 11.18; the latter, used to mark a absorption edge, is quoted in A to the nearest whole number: 6036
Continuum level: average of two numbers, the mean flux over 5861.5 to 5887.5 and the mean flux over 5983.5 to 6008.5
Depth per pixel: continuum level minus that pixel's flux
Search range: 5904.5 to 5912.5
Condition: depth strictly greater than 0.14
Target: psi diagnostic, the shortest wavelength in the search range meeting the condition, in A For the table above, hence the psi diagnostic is 5905 A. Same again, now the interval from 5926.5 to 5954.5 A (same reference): 5928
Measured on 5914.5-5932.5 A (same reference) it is 5928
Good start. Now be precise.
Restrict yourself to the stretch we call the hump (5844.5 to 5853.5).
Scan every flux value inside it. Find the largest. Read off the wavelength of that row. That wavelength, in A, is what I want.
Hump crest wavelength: 5845 A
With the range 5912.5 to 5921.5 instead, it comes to 5913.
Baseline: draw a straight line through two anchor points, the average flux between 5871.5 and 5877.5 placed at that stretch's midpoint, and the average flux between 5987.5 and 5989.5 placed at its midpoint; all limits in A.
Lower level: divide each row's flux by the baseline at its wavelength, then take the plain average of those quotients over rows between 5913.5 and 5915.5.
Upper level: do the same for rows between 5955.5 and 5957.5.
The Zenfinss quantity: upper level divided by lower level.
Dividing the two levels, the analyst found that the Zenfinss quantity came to 1.01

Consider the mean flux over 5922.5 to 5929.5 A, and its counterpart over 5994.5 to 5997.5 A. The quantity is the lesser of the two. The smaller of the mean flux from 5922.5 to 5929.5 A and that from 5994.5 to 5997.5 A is 11.11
